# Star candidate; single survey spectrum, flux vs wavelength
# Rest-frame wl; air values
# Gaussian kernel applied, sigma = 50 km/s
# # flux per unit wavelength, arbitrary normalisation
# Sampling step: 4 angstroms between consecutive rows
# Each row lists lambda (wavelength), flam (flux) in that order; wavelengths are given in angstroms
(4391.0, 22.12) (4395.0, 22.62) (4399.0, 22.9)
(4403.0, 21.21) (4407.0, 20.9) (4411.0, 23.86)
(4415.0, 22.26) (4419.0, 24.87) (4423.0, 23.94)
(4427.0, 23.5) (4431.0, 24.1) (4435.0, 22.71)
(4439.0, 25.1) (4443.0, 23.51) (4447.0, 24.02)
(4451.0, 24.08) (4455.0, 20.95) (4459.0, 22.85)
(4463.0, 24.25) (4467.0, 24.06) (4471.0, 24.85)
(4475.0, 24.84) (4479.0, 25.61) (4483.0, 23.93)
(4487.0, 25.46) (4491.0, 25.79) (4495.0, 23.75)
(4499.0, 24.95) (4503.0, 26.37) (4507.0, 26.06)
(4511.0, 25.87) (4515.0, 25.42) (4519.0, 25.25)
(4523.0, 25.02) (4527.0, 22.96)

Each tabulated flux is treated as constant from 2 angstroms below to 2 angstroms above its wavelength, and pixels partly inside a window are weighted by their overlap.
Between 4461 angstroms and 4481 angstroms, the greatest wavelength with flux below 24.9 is 4475.0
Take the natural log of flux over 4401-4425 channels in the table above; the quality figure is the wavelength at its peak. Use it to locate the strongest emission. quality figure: 4419.0 angstroms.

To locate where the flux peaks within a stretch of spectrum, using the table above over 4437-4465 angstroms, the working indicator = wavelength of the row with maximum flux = 4439.0 angstroms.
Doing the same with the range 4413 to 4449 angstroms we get 4439.0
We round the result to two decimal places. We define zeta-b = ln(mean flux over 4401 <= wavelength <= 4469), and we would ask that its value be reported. 3.15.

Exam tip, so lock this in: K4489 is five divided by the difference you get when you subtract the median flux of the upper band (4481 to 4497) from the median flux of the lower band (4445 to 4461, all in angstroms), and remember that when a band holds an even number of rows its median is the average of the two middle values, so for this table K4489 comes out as -4.0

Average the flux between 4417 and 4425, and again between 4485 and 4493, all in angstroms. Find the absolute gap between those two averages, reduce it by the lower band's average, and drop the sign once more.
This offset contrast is 23.2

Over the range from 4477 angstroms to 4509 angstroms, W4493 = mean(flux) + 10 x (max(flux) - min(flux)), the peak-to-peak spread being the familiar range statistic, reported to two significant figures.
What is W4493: 51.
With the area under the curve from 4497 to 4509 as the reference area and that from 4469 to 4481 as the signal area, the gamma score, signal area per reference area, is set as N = 0.97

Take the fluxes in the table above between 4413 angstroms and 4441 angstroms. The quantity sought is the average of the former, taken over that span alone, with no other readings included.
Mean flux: 23.8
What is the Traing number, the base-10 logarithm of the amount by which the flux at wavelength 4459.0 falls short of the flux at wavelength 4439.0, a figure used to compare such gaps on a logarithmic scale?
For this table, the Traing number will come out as 0.35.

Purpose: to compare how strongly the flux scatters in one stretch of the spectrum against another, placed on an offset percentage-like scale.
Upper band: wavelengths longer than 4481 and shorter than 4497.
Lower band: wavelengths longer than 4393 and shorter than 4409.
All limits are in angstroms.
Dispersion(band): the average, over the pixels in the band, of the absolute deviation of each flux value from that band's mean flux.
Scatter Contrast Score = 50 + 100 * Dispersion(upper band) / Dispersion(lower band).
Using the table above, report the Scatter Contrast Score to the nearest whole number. 155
